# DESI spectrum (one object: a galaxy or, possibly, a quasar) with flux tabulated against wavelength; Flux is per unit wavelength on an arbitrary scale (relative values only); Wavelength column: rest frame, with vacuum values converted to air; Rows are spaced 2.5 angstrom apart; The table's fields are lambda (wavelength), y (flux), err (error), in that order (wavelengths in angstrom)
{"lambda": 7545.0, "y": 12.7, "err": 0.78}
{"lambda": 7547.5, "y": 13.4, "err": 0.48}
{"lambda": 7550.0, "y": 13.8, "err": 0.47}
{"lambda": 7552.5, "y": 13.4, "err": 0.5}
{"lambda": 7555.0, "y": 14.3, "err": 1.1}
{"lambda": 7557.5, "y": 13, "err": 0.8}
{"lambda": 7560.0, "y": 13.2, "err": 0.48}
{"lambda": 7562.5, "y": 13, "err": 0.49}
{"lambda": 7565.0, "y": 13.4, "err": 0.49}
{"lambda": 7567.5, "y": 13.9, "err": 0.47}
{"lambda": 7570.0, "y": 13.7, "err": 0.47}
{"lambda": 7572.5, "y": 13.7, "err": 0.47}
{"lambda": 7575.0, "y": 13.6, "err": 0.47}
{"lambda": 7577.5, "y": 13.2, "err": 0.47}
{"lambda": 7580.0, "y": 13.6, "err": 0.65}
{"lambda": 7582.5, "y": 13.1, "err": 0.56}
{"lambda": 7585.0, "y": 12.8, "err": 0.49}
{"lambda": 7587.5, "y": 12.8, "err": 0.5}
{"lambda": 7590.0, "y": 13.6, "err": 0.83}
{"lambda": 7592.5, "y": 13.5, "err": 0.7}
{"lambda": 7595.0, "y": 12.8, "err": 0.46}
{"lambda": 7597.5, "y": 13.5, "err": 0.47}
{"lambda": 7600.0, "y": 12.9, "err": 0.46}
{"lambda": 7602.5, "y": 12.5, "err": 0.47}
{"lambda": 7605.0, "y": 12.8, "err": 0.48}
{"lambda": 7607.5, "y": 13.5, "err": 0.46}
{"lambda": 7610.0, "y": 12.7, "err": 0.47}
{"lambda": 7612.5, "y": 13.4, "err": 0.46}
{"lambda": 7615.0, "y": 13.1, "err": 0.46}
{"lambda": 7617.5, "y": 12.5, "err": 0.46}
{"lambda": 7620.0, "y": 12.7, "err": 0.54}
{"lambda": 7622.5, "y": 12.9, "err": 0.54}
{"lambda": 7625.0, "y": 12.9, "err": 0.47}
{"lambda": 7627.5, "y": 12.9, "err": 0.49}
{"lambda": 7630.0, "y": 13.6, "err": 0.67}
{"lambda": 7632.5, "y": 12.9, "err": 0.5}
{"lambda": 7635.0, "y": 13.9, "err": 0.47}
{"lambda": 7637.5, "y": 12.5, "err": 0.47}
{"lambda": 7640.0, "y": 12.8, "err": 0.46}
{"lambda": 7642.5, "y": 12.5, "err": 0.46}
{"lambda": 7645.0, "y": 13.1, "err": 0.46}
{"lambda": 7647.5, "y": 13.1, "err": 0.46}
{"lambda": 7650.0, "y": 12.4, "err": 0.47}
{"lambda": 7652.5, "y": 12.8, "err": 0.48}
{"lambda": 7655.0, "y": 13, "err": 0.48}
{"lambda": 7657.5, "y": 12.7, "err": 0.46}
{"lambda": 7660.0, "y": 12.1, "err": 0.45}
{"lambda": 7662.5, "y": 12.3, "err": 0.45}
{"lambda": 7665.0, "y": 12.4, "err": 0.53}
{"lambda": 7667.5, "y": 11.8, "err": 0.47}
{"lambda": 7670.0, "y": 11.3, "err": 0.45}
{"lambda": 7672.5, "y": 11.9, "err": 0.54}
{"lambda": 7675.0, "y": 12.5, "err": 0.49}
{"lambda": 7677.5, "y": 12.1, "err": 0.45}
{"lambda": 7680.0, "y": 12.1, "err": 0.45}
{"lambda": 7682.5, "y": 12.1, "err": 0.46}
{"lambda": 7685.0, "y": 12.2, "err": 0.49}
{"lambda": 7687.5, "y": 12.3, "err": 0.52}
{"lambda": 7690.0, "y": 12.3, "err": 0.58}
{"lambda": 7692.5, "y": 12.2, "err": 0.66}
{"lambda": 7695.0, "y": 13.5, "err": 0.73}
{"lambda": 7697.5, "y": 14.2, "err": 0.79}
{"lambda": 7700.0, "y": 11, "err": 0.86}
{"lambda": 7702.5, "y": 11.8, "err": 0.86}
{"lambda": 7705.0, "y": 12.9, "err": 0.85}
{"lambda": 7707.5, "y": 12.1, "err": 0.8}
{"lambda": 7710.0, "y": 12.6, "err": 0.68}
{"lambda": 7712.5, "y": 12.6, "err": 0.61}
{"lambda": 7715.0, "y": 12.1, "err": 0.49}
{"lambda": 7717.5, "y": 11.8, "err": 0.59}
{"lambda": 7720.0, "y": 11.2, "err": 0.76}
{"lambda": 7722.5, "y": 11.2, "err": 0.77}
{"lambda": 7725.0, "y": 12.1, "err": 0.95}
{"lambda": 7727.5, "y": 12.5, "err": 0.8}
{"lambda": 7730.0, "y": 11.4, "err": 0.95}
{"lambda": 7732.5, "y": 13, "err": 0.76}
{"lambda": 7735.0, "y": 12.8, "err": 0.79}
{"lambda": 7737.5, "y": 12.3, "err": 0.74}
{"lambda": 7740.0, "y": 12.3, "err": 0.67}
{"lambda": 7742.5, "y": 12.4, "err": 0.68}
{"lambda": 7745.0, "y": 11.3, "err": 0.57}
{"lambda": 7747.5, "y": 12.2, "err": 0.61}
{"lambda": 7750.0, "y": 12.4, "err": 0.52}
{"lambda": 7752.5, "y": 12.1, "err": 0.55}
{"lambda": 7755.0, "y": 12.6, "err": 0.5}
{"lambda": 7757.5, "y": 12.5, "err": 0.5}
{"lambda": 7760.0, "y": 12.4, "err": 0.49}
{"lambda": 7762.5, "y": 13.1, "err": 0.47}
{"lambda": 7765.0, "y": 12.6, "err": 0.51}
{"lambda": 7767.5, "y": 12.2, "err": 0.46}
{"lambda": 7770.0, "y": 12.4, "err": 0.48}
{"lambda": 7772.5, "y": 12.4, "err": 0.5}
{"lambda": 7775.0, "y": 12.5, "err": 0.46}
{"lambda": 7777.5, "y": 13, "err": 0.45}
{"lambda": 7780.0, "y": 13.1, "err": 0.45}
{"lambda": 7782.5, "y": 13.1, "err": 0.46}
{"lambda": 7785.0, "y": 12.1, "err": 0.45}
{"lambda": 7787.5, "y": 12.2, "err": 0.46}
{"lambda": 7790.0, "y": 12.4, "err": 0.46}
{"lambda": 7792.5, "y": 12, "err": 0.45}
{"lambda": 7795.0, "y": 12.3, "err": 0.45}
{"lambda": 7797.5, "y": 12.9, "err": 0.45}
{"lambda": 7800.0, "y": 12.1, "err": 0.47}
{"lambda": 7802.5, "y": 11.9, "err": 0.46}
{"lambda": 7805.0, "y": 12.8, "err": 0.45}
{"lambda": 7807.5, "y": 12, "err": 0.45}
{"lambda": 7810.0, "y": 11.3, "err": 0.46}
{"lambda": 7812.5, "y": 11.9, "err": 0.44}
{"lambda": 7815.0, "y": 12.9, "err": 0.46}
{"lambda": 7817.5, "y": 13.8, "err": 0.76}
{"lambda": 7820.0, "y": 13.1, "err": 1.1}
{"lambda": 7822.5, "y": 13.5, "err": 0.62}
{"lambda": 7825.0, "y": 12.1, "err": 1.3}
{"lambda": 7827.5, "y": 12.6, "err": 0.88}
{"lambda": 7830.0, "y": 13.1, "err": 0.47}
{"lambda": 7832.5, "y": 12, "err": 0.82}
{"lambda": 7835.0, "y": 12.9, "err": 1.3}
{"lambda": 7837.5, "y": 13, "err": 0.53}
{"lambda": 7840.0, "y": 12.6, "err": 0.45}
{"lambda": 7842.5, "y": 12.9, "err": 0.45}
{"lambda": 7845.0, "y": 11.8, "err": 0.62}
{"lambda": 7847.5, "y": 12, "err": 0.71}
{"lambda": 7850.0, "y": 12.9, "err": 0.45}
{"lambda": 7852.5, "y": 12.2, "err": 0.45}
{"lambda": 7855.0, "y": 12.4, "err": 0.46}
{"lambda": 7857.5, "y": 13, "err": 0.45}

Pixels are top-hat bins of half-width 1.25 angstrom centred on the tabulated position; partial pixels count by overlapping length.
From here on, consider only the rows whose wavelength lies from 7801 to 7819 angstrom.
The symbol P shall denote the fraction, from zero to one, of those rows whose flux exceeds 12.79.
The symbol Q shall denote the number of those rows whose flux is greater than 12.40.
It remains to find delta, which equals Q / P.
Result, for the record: 7.0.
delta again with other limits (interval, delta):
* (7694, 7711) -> 9.3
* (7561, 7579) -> 7.0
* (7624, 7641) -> 8.2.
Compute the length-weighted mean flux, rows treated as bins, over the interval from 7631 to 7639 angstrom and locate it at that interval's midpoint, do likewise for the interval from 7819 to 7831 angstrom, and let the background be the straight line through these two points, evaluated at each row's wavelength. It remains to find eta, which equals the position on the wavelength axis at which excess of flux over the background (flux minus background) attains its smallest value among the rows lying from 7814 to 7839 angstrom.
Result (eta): 7832.5 angstrom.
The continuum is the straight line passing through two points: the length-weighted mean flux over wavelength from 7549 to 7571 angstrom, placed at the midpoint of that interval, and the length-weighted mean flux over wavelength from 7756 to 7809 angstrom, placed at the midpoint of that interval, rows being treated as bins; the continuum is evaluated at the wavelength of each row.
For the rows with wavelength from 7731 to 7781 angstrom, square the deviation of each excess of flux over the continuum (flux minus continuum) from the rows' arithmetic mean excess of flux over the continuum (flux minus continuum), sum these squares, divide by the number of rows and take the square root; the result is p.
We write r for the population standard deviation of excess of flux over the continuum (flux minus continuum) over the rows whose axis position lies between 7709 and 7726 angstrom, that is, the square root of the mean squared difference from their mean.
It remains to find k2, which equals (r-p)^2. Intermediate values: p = 0.43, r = 0.52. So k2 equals 0.01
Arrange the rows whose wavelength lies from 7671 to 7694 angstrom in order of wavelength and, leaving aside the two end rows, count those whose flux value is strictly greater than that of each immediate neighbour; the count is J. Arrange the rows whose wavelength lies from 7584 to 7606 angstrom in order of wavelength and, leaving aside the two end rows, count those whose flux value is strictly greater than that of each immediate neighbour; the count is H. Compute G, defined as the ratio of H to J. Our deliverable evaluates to 2.0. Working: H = 2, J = 1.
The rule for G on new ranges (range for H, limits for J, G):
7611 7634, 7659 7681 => 0.5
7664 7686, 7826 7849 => 0.3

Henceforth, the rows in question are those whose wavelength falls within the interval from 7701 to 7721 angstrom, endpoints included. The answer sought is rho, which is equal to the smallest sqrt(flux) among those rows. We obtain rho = 3.35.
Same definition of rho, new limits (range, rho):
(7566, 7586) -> 3.58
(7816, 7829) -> 3.48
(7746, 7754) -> 3.48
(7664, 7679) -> 3.36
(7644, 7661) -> 3.48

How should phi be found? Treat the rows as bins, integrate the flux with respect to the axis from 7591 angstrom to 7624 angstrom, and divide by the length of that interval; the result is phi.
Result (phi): 13.0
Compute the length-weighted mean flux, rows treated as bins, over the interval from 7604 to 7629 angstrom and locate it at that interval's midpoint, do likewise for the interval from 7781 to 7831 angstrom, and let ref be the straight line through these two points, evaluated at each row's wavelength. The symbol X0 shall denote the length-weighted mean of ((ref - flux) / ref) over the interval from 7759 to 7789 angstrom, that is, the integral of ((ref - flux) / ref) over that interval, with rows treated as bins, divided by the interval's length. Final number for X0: -0.001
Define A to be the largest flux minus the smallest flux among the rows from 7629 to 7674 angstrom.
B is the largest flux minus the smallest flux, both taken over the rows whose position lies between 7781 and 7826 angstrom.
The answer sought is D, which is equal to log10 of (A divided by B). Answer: 0.0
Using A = 2.6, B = 2.5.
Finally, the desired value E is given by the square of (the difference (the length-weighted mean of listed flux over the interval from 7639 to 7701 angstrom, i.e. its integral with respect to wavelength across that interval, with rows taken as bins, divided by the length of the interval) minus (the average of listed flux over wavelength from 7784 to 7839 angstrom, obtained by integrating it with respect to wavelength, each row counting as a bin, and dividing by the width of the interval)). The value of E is 0.00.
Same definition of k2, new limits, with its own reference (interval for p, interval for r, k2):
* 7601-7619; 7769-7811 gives 0.00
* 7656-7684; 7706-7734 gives 0.05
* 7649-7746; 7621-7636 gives 0.04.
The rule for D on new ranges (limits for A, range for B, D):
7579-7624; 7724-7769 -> -0.2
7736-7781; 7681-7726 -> -0.2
